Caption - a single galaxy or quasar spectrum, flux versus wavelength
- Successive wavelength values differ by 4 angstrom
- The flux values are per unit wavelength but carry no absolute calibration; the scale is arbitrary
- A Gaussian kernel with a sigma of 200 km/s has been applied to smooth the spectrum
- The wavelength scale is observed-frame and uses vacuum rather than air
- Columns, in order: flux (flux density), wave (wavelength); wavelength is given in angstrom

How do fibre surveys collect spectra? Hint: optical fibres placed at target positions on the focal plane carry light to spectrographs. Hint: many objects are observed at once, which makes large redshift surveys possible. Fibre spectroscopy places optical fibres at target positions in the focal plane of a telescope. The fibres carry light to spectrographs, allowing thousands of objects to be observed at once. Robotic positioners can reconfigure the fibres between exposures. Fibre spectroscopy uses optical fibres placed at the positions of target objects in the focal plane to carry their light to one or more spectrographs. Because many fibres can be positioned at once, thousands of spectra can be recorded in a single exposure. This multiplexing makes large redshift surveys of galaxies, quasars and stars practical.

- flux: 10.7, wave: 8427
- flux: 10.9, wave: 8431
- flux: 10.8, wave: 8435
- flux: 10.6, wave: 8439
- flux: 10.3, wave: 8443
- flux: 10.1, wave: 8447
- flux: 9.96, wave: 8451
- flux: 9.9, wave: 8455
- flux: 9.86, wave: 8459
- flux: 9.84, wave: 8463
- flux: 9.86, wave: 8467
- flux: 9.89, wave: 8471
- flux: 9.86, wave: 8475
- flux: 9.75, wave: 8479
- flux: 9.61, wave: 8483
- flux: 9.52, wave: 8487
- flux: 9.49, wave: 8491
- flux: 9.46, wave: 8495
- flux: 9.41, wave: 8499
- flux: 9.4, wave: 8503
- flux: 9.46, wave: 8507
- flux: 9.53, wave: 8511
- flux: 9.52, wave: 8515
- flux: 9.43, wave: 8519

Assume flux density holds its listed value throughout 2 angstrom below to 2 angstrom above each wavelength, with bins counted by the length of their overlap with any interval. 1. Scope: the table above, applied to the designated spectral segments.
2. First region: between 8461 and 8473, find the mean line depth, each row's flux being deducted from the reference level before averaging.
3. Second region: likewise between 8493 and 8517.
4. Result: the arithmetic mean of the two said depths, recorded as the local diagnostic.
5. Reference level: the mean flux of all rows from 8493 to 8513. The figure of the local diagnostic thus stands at -0.2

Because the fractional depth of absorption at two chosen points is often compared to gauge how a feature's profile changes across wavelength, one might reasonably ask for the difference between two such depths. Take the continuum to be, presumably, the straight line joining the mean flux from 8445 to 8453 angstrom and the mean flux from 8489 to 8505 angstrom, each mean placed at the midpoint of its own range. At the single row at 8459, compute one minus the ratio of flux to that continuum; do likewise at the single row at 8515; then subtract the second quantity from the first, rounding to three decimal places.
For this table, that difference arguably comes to 0.037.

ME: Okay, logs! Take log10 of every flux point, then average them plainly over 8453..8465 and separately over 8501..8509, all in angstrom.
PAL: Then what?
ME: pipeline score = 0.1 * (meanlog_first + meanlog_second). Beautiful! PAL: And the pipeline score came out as 0.197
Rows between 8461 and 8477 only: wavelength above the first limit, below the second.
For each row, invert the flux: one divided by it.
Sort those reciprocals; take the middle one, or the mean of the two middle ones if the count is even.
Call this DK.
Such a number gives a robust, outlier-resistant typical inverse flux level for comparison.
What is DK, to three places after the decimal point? 0.101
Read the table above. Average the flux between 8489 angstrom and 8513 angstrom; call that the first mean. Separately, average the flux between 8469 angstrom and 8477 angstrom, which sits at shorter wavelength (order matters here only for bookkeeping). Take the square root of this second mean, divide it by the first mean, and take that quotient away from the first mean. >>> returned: 9.13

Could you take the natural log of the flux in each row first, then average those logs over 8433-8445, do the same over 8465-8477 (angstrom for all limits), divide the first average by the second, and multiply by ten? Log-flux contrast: 10.3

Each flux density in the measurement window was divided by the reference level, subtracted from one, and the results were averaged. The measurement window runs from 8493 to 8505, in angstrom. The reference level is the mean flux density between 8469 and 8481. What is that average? 0.042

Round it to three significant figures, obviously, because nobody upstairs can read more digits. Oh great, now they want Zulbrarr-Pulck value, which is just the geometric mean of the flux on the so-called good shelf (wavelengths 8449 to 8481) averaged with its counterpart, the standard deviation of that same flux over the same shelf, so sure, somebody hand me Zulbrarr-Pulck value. 4.96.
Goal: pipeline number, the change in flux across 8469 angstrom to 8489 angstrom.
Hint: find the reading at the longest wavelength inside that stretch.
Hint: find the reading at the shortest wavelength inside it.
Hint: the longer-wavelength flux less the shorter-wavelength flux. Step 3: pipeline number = -0.37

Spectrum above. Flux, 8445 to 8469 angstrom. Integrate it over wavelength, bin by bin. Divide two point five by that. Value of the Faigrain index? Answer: 0.0105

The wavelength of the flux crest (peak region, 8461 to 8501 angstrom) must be 8471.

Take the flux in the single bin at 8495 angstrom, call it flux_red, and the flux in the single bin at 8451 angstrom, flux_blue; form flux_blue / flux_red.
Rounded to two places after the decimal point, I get 1.05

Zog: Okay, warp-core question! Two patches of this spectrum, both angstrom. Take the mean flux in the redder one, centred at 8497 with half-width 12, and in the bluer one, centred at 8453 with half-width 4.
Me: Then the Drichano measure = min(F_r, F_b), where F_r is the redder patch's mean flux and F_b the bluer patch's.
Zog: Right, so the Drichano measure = 9.46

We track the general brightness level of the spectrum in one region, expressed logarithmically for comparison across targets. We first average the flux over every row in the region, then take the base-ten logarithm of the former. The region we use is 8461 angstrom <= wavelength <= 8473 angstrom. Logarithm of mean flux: 0.99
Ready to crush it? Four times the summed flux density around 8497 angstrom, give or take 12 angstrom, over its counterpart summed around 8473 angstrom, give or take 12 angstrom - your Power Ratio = 3.86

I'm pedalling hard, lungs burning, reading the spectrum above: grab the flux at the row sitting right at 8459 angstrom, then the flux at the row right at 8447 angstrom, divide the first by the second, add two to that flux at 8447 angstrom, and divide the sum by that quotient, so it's 12.4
